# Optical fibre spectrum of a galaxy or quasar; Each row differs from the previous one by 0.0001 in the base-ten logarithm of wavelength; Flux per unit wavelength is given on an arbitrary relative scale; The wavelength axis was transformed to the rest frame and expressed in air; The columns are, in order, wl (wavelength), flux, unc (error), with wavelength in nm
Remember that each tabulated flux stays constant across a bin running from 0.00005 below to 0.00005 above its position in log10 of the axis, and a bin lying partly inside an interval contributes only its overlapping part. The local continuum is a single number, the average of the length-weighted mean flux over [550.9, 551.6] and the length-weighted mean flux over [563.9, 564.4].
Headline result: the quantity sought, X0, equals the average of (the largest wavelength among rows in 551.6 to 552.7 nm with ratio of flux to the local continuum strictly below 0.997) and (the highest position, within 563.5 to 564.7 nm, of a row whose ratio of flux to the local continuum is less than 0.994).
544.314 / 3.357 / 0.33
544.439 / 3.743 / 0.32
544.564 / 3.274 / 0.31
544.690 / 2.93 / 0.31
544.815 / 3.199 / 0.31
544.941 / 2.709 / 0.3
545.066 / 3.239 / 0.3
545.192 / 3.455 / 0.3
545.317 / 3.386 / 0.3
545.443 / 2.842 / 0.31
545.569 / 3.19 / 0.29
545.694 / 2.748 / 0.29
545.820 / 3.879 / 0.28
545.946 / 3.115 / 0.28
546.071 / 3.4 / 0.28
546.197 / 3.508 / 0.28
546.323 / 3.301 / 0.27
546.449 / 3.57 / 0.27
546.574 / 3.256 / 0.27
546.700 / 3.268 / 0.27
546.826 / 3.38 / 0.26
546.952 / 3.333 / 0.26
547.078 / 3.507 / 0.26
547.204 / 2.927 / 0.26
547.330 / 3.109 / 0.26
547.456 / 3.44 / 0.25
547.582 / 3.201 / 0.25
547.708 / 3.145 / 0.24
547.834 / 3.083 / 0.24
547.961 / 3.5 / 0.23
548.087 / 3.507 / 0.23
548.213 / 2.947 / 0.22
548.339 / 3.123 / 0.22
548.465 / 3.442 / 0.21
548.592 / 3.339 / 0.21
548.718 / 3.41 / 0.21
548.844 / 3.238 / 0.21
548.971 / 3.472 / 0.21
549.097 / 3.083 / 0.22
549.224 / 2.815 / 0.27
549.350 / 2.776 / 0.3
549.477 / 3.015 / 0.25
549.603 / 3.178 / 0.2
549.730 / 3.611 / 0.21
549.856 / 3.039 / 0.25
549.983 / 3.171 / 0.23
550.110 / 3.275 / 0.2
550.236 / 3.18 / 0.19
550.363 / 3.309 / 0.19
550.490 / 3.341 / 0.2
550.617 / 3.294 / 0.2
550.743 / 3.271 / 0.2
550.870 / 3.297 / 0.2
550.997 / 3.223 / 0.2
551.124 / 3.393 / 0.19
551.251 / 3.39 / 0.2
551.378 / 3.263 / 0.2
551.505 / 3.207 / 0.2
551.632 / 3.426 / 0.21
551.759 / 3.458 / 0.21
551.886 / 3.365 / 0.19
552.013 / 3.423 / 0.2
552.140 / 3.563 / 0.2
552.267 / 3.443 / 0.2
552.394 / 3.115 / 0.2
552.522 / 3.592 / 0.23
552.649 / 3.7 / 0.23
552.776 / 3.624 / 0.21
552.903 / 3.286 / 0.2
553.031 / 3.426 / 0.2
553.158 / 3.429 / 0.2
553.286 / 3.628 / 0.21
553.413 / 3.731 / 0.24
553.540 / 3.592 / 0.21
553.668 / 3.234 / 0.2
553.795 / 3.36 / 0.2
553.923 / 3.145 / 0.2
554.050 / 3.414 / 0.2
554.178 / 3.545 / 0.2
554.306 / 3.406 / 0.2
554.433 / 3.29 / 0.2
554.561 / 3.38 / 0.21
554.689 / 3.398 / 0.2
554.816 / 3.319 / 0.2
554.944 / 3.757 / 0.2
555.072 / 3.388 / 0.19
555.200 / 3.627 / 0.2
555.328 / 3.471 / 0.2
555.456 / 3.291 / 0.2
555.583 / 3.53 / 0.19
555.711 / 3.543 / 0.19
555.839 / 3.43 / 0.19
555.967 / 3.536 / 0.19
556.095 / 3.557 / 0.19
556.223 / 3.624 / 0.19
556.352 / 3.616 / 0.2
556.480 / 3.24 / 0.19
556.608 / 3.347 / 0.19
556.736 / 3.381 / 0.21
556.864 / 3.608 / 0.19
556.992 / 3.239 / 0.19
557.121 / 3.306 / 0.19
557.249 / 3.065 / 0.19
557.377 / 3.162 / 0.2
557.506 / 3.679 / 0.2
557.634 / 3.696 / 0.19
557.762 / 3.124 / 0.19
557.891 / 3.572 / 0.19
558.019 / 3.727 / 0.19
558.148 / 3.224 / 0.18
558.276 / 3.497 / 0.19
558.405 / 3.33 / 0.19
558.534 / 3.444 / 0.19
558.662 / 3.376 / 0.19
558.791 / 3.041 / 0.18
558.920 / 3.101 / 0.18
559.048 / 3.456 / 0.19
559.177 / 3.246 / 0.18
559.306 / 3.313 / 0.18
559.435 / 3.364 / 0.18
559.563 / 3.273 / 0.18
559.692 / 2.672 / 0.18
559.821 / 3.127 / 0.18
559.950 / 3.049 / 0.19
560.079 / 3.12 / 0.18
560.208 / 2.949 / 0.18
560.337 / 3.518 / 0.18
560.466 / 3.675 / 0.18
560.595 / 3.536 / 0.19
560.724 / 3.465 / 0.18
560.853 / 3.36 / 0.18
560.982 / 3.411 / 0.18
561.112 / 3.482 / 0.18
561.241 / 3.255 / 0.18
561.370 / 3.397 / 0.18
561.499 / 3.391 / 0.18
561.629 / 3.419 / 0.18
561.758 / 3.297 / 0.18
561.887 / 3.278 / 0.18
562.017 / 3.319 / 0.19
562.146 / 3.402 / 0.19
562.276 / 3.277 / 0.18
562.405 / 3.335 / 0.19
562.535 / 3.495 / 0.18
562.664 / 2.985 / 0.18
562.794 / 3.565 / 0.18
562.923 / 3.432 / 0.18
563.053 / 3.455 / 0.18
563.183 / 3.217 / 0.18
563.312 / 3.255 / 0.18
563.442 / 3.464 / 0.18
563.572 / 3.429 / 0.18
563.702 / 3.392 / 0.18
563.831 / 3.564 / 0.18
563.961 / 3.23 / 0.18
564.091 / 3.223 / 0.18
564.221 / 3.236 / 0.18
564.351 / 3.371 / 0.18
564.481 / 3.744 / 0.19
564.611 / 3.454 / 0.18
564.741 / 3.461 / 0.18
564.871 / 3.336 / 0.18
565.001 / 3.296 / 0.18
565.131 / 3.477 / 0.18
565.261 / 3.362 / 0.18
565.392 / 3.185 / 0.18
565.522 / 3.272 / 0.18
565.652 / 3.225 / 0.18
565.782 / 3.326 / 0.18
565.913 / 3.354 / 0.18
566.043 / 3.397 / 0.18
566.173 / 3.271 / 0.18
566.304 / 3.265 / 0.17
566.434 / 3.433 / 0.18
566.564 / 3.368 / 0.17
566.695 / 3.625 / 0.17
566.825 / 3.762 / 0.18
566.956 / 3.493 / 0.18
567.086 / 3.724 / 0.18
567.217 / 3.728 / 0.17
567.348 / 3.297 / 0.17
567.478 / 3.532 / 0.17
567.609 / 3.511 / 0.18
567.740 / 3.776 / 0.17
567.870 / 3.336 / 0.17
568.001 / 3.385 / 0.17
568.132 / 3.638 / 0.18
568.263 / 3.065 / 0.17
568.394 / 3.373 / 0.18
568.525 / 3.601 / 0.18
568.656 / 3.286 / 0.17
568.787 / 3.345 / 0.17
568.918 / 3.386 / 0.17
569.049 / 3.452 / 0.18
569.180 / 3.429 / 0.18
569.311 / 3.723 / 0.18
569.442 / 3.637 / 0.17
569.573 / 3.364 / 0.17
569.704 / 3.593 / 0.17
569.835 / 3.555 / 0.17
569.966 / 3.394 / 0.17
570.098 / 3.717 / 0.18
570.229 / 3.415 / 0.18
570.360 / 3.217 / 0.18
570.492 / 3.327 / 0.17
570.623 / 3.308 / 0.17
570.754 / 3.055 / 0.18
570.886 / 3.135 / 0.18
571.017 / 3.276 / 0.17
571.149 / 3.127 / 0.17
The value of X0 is 558.31 nm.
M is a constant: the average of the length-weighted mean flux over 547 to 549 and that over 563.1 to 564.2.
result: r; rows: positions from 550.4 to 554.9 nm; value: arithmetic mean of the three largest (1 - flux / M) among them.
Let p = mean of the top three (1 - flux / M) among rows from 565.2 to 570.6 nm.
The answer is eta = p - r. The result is 0.00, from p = 0.046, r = 0.046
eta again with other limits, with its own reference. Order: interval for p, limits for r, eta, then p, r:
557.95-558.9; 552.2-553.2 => 0.02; 0.033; 0.010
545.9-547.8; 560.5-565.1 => 0.03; 0.078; 0.050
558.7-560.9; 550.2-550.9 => 0.11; 0.127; 0.018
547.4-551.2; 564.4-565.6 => 0.12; 0.140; 0.017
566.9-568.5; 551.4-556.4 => -0.02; 0.023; 0.046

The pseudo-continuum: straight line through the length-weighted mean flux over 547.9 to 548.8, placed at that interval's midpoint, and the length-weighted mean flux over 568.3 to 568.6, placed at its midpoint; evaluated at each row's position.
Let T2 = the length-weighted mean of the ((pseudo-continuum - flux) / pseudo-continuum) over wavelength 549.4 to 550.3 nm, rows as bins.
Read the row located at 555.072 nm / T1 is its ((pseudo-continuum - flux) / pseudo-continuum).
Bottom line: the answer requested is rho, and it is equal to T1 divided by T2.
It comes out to -0.2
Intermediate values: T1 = -0.01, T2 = 0.039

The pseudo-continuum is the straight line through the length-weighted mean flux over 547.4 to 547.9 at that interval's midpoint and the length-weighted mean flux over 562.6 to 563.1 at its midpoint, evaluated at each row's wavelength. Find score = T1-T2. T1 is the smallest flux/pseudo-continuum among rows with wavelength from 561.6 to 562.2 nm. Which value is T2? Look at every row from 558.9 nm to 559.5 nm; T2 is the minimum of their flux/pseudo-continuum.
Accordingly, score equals 0.045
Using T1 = 0.98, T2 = 0.93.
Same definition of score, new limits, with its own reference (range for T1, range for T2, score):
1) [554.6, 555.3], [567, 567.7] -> 0.042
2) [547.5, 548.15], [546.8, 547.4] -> 0.047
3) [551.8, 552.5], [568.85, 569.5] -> -0.036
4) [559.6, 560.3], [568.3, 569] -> -0.160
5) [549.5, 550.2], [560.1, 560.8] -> 0.055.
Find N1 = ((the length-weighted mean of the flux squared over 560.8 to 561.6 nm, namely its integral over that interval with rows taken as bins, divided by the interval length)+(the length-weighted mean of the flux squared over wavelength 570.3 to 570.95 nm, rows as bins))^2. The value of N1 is 473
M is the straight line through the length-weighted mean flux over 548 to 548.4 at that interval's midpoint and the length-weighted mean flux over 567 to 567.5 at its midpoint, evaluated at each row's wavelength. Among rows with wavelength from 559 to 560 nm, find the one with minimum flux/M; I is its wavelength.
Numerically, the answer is 559.692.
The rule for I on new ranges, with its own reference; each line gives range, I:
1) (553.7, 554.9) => 553.923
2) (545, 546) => 545.694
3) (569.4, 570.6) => 570.360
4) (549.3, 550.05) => 549.350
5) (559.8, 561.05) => 560.208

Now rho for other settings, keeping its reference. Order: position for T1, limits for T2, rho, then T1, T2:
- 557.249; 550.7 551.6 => 7.0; 0.09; 0.013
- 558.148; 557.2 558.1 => -2.7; 0.05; -0.017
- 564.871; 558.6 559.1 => 0.5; 0.02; 0.043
